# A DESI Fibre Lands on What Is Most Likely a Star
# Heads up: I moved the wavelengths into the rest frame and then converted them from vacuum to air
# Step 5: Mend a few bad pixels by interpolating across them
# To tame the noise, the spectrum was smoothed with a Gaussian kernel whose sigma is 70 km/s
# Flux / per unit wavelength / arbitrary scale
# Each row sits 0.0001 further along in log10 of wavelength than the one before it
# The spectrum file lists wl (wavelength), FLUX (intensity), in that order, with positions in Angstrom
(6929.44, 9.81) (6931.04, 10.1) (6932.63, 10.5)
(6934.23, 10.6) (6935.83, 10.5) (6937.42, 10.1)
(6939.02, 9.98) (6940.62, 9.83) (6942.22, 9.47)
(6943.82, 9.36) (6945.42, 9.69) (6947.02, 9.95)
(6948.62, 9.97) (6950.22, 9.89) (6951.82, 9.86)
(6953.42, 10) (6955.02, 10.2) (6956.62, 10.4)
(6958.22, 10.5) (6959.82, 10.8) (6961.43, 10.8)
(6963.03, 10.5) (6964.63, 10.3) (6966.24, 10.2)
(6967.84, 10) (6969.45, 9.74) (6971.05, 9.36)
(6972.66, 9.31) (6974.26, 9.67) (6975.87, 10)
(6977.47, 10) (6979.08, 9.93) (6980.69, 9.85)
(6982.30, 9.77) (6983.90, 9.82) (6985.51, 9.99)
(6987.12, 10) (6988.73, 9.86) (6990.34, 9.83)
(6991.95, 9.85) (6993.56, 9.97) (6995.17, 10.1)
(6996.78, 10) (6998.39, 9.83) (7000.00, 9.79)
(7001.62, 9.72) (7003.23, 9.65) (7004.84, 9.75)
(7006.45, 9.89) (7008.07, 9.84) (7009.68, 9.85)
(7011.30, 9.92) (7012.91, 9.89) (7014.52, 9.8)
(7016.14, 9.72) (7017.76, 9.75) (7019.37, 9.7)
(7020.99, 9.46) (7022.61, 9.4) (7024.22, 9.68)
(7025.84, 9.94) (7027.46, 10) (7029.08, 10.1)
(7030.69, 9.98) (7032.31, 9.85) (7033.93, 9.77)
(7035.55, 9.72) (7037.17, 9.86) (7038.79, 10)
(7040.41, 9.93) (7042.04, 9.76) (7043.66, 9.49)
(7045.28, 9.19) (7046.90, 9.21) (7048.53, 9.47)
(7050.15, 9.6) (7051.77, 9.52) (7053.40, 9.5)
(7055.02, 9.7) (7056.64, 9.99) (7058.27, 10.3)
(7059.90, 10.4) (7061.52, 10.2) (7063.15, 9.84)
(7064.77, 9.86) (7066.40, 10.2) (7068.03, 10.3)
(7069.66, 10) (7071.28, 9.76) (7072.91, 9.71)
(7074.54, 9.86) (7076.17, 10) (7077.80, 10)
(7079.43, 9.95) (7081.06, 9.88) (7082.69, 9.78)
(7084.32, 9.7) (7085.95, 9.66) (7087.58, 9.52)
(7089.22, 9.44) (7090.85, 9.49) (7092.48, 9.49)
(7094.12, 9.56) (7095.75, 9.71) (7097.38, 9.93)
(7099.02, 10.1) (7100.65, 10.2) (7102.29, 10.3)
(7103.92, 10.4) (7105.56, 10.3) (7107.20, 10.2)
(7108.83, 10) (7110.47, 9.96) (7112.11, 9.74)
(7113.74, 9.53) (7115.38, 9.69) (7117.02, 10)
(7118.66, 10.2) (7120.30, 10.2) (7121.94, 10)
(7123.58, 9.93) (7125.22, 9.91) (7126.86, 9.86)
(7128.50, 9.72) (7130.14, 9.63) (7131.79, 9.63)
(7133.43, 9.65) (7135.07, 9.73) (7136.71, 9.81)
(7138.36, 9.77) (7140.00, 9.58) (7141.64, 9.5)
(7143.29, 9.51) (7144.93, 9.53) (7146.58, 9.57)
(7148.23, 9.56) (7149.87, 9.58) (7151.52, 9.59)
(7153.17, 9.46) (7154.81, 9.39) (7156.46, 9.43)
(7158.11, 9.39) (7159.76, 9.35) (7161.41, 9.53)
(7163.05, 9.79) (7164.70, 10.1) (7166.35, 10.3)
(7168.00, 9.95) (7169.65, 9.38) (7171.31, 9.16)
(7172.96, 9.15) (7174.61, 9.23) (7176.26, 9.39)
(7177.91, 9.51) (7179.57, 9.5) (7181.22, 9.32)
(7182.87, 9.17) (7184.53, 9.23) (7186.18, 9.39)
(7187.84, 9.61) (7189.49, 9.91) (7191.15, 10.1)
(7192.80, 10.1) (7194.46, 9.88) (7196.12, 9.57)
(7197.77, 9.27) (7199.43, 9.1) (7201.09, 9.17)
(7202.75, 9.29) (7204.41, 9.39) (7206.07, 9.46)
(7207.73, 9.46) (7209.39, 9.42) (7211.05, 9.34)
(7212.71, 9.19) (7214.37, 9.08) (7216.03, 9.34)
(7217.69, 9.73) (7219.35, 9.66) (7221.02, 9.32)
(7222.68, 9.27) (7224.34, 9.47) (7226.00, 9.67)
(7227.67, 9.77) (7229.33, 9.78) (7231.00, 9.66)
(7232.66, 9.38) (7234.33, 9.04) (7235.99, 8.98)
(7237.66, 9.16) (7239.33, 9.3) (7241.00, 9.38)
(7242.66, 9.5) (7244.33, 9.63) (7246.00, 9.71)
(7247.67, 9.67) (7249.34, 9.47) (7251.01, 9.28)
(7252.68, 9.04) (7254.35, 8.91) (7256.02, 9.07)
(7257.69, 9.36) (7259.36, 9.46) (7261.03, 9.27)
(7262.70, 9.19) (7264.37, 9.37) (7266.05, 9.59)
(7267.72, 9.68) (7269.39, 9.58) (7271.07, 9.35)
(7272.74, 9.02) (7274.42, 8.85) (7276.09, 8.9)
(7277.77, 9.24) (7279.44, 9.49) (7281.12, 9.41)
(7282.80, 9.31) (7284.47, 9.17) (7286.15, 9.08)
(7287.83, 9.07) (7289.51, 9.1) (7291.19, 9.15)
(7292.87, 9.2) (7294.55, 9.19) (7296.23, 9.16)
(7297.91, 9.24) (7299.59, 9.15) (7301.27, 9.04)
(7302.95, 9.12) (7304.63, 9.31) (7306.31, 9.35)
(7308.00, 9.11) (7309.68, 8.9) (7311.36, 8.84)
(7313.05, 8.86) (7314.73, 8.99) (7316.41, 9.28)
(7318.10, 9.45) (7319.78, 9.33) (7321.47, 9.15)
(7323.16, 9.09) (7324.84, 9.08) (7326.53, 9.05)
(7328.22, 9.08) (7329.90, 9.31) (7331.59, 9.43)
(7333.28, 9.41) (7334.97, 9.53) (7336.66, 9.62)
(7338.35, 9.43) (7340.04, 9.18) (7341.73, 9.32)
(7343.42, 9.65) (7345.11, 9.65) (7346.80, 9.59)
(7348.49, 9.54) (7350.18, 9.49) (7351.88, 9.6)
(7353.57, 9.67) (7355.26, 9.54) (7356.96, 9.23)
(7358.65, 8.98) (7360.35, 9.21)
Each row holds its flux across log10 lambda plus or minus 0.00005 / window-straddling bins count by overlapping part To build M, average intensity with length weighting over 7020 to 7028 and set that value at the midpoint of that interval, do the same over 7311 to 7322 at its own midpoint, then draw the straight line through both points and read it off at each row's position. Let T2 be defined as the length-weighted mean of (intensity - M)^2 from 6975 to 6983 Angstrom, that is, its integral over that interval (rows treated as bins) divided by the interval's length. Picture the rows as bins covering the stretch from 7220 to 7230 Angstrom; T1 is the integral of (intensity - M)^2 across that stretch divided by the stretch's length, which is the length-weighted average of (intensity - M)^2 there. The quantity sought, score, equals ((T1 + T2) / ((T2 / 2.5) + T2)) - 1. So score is 2.2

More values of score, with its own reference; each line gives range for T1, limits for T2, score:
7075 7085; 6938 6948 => 0.9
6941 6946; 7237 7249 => 0.8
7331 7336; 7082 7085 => 2.8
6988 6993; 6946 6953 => 0.4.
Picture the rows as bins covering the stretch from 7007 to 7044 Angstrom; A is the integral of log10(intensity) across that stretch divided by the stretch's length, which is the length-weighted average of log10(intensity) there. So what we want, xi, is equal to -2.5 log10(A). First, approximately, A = 0.991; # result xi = 0.010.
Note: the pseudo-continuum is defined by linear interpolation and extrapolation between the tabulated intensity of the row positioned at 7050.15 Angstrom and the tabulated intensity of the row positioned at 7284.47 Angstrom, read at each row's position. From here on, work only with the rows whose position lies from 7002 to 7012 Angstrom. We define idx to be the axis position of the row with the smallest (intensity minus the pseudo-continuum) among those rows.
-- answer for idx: 7003.23 Angstrom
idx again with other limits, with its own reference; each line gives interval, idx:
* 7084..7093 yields 7089.22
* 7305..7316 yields 7311.36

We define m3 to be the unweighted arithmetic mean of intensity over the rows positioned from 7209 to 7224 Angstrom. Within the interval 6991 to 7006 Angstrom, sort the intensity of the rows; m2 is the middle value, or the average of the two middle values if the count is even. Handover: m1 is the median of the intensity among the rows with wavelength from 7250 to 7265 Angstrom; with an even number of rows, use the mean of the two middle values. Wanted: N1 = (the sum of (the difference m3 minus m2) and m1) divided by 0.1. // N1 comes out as 88.1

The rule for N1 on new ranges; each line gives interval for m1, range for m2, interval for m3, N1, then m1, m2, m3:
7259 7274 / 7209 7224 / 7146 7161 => 95.1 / 9.4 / 9.34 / 9.5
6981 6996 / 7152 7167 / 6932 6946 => 104.0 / 9.9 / 9.46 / 10.0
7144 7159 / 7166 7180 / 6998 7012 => 99.4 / 9.5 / 9.39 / 9.8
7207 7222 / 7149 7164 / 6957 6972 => 101.2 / 9.3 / 9.46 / 10.2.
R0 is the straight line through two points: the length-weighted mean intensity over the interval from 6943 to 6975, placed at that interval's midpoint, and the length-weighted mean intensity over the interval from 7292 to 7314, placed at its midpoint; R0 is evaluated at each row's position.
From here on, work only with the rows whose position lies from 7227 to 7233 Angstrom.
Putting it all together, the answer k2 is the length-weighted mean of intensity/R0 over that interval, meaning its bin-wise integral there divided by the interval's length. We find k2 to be 1.04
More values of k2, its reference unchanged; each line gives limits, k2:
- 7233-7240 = 0.98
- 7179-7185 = 0.99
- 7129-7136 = 1.01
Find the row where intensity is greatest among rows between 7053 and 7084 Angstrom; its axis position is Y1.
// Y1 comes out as 7059.90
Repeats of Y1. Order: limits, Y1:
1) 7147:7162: 7151.52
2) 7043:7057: 7056.64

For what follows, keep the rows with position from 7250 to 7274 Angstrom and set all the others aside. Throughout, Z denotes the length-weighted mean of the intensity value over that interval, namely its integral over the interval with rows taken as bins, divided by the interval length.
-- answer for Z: 9.29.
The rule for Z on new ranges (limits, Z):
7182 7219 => 9.47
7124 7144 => 9.70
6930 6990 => 10.02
